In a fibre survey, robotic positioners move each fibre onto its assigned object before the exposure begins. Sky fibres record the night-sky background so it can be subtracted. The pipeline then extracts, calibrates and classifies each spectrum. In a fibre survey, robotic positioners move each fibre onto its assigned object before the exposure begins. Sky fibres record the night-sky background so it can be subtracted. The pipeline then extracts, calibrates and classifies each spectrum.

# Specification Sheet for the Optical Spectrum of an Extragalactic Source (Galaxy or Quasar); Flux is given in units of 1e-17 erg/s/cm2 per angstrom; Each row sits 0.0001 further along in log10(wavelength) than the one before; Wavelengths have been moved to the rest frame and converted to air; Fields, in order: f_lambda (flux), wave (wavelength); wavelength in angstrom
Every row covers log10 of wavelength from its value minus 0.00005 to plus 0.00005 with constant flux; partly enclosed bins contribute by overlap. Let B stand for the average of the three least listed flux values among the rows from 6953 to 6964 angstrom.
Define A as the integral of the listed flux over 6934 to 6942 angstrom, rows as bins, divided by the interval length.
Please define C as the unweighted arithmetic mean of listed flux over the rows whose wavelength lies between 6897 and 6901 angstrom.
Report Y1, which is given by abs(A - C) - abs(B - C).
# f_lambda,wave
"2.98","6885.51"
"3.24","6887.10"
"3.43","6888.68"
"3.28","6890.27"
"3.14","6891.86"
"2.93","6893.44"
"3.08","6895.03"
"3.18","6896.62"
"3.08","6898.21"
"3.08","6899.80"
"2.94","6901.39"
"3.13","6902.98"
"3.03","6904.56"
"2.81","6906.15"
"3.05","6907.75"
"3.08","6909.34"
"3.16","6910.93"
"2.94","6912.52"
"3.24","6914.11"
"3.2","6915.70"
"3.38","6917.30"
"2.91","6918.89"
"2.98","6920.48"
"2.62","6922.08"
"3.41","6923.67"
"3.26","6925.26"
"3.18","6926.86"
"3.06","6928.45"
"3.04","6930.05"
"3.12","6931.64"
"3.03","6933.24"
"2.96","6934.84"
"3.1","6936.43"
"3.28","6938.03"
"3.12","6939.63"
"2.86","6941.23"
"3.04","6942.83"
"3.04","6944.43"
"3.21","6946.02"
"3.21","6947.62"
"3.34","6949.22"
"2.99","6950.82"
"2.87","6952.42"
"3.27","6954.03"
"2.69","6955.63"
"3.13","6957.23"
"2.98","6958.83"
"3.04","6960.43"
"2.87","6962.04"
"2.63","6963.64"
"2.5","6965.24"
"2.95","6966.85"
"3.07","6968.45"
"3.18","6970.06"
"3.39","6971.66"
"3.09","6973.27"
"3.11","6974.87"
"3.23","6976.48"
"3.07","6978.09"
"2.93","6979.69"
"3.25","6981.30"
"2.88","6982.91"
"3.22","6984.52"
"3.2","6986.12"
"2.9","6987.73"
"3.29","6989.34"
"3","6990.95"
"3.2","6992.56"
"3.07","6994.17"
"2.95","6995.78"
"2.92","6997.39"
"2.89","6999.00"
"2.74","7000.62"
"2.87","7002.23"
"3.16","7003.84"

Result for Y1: -0.33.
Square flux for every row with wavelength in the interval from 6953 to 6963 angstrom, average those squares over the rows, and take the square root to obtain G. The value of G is 3.00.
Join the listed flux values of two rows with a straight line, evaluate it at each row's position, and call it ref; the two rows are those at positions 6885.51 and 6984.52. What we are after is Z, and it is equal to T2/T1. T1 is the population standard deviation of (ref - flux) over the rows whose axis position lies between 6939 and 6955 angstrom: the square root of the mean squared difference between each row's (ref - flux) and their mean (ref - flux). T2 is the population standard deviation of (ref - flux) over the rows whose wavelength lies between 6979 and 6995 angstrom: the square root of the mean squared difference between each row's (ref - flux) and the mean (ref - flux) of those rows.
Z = 0.96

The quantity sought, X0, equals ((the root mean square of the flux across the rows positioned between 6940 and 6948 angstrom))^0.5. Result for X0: 1.75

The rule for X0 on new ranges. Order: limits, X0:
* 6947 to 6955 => 1.77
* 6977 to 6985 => 1.75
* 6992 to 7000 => 1.73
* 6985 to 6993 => 1.77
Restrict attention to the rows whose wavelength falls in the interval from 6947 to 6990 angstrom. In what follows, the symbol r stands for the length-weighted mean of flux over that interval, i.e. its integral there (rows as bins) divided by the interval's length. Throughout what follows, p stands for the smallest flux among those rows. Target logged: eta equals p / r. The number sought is 0.821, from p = 2.5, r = 3.05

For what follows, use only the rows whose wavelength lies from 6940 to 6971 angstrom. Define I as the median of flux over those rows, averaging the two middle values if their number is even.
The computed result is 3.04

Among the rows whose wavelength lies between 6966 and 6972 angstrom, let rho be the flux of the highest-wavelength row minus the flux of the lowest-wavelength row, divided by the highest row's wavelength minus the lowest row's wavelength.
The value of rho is 0.09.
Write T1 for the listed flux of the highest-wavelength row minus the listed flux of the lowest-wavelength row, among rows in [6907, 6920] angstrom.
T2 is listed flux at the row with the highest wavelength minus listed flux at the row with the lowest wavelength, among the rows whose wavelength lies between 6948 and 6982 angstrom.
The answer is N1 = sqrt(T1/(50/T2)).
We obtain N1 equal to 0.016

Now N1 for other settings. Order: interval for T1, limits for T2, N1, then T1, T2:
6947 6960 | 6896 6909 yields 0.024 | -0.23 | -0.13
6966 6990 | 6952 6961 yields 0.034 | 0.34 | 0.17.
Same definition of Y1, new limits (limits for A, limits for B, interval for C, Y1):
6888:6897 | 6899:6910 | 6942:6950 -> -0.24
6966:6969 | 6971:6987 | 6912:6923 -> -0.04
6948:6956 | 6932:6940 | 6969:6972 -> -0.03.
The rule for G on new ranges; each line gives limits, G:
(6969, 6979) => 3.18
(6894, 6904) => 3.08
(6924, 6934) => 3.12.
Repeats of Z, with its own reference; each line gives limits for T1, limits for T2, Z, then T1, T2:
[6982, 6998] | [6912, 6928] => 1.57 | 0.148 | 0.232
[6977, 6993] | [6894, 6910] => 0.70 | 0.147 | 0.103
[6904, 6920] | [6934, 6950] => 0.86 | 0.157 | 0.135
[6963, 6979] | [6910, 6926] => 0.94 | 0.248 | 0.232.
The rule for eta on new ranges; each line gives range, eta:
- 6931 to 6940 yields 0.955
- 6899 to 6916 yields 0.919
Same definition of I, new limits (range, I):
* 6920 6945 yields 3.05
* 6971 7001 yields 3.07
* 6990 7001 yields 2.95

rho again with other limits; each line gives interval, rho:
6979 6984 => -0.02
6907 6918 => 0.03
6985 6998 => -0.02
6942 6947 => 0.05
